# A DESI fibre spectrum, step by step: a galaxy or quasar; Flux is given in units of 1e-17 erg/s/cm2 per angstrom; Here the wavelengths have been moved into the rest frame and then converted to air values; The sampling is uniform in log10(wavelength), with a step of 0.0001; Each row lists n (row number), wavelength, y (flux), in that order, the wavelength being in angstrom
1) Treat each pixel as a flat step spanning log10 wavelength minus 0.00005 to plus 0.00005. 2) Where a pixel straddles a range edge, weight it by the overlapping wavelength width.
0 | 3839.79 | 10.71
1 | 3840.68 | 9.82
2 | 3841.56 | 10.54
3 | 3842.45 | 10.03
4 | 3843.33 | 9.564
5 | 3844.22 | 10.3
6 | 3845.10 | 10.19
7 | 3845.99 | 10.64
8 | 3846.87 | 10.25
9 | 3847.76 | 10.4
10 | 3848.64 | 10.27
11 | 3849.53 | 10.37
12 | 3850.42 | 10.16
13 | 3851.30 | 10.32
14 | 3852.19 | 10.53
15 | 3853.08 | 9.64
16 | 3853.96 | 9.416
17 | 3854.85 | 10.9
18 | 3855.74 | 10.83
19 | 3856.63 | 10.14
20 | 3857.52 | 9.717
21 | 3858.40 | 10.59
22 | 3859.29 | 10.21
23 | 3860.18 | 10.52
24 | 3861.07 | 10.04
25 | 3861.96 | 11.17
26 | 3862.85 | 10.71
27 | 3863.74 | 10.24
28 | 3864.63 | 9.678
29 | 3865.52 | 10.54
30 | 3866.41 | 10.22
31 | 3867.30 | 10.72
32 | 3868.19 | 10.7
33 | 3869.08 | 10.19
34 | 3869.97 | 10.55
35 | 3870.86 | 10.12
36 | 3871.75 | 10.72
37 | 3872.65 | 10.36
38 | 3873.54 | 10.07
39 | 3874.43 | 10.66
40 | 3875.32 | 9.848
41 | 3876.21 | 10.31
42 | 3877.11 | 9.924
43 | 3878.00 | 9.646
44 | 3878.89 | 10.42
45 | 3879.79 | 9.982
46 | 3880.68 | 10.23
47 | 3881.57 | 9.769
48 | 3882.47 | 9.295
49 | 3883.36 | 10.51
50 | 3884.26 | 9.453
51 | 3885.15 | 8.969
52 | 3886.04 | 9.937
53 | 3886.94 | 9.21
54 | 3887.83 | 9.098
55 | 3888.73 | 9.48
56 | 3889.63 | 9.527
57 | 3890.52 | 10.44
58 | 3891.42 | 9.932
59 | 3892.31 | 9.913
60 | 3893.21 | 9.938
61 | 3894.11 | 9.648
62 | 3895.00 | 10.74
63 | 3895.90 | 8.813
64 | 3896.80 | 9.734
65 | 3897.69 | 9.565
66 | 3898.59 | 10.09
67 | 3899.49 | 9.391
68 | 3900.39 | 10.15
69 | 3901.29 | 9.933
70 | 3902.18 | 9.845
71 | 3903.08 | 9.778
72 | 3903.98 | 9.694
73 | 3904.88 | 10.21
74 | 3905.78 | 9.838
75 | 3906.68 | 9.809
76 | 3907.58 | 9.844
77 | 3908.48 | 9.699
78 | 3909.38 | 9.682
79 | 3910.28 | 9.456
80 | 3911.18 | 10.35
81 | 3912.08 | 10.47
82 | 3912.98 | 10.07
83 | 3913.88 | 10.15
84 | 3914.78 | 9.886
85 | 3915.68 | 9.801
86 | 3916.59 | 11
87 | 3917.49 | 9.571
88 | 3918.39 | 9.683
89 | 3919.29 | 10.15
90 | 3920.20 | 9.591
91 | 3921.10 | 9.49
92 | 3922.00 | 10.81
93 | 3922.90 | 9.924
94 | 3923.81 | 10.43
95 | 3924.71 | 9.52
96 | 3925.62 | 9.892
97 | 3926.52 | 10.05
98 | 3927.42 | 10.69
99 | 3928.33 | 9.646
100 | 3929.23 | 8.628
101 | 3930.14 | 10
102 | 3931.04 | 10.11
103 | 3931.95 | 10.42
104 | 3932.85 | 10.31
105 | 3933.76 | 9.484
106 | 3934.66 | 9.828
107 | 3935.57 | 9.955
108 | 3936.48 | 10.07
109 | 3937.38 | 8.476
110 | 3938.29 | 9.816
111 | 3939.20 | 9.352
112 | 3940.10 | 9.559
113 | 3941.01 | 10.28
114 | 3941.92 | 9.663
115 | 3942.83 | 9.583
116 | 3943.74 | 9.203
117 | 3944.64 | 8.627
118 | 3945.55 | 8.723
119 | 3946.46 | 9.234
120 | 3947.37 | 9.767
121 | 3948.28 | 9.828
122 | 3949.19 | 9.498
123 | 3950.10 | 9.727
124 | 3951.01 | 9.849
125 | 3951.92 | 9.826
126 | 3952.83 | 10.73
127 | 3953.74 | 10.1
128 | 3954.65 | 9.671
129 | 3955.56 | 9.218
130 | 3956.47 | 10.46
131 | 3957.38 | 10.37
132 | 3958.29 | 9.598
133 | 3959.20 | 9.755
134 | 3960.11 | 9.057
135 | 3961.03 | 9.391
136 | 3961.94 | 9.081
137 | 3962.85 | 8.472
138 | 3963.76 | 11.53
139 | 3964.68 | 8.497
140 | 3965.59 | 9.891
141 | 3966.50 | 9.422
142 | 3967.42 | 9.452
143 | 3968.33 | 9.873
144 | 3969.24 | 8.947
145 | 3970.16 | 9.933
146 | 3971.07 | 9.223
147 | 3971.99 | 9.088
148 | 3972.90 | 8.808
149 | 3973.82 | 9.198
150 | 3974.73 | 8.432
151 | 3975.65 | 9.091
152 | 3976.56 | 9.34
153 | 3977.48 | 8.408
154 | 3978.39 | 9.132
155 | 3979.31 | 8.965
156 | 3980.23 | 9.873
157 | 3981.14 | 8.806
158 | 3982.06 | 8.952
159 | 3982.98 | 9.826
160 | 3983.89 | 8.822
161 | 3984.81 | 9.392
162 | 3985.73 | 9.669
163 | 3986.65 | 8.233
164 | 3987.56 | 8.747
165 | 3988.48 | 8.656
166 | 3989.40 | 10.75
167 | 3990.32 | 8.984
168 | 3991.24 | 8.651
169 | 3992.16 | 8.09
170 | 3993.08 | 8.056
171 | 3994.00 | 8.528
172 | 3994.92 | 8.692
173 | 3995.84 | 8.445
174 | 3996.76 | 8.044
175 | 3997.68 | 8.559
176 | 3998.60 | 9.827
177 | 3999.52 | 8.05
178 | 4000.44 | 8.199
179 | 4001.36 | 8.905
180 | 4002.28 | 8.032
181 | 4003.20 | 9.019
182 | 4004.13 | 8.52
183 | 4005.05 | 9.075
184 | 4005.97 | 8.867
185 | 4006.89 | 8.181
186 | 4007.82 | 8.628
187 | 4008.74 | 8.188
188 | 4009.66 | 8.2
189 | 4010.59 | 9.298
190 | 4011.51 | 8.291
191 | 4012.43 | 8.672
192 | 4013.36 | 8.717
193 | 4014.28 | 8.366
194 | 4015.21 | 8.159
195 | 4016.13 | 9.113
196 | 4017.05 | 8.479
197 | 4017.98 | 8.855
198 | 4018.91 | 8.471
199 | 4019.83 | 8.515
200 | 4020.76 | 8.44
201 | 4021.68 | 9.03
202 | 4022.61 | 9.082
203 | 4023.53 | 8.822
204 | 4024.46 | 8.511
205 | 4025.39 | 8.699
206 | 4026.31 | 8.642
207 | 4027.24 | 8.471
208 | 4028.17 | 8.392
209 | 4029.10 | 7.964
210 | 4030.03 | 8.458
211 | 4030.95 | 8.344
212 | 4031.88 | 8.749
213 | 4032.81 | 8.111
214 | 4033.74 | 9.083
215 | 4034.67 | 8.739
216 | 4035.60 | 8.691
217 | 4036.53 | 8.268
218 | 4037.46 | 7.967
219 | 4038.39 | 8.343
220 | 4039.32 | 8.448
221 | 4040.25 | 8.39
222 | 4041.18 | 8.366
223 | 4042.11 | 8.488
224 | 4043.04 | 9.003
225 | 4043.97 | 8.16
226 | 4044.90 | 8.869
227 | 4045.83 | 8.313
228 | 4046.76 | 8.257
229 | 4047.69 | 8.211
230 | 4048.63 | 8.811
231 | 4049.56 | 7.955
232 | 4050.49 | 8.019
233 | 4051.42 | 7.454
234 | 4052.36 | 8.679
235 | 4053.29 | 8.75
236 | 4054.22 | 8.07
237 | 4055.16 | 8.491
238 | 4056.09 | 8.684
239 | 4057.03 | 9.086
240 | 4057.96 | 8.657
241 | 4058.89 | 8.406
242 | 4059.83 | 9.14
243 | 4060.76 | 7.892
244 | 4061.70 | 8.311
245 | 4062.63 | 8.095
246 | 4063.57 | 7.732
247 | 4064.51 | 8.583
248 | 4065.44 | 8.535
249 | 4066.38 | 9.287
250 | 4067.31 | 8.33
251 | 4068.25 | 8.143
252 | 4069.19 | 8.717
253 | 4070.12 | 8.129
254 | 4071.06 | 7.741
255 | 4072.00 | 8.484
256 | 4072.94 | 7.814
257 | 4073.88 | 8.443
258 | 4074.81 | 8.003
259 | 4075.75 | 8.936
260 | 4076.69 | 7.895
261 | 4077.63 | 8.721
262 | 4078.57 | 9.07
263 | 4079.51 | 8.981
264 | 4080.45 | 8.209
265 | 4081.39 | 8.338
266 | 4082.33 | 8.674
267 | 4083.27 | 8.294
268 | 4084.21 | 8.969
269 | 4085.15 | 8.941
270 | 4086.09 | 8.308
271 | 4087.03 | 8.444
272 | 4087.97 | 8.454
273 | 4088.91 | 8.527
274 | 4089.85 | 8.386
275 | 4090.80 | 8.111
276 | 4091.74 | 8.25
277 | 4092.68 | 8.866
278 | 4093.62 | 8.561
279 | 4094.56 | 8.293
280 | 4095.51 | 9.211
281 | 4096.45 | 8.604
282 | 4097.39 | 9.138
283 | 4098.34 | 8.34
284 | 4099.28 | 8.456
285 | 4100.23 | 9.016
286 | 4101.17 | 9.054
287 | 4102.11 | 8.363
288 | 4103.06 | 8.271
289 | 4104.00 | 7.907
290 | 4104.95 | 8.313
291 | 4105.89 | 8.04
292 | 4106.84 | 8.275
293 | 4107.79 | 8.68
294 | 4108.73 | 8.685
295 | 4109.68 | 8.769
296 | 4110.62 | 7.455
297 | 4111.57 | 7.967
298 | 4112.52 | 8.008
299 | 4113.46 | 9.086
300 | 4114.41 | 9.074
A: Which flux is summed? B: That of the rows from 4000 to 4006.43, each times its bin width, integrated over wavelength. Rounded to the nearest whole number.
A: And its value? 56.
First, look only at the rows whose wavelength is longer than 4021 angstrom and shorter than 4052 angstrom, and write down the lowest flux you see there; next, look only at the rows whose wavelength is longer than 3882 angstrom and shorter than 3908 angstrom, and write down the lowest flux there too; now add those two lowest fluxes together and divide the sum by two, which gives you 8.13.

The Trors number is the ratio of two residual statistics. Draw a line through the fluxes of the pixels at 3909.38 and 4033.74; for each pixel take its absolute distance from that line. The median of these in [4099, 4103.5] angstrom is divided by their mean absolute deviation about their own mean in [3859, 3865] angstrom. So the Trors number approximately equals 0.98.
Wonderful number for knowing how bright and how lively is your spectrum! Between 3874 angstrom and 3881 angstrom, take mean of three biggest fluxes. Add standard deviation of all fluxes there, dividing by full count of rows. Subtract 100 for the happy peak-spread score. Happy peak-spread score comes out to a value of -89.2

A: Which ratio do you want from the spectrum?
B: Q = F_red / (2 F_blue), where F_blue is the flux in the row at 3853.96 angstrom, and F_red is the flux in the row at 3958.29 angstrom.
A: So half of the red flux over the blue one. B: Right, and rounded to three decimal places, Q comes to 0.510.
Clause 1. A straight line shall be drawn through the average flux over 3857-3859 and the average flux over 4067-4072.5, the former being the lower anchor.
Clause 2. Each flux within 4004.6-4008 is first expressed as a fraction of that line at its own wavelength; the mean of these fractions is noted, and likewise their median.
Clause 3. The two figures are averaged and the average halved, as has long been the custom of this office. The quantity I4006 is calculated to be 0.494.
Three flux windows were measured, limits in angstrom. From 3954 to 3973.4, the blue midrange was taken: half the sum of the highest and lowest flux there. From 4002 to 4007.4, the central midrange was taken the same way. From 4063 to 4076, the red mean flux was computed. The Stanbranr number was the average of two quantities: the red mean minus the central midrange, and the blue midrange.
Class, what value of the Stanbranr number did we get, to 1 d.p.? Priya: 4.9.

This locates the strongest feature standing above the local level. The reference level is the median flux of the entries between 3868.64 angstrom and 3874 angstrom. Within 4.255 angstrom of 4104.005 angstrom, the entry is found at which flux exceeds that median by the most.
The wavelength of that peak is 4101.17 angstrom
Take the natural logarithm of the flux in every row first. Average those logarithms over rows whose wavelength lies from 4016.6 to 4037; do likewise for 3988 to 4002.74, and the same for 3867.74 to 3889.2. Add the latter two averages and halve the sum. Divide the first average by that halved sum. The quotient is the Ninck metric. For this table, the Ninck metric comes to 0.965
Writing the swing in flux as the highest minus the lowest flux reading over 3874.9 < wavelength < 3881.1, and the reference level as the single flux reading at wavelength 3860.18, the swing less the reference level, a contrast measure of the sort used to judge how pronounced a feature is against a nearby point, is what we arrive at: -9.7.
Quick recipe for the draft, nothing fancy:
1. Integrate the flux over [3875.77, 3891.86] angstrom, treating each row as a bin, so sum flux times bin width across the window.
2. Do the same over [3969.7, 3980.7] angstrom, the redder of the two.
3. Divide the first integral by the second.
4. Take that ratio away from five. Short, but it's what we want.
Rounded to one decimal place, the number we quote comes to 3.4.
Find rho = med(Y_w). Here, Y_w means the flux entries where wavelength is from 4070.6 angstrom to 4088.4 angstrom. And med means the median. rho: 8.44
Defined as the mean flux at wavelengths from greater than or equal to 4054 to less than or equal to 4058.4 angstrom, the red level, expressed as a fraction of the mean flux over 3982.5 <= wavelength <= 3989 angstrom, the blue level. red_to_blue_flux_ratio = 0.95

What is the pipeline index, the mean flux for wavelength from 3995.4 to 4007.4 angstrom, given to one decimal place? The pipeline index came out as 8.6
